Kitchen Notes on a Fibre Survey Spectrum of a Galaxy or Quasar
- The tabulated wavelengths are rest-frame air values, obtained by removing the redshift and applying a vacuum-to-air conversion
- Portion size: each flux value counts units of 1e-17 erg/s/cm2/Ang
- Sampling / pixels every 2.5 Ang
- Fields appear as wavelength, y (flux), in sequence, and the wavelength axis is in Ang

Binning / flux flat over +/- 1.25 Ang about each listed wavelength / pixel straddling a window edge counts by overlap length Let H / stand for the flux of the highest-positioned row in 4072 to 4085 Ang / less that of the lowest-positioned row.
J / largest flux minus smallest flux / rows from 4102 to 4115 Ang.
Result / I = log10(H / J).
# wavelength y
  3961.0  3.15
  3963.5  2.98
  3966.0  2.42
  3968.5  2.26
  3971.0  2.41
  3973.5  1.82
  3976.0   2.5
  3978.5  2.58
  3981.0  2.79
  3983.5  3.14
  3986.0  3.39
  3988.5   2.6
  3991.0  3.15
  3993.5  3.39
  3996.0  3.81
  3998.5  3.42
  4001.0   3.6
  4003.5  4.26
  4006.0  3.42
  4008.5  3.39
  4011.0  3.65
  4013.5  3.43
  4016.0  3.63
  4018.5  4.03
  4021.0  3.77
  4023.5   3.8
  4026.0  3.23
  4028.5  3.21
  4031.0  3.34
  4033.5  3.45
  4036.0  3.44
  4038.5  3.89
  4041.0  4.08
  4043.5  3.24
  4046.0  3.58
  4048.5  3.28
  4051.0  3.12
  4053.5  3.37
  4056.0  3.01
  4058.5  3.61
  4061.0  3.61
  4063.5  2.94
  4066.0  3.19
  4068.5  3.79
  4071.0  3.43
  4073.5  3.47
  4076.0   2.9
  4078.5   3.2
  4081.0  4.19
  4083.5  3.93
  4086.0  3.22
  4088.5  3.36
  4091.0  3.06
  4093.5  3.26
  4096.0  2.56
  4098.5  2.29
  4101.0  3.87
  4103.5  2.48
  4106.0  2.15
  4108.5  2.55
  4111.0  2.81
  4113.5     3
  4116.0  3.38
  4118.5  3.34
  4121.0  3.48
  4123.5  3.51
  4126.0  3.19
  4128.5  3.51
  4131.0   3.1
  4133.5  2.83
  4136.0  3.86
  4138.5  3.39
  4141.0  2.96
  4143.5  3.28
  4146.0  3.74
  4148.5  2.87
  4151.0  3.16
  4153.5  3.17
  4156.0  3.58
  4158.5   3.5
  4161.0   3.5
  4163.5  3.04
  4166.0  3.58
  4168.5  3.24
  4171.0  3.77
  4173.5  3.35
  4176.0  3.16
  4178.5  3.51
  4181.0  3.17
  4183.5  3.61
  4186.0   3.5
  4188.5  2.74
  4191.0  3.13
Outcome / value -0.27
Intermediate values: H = 0.46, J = 0.85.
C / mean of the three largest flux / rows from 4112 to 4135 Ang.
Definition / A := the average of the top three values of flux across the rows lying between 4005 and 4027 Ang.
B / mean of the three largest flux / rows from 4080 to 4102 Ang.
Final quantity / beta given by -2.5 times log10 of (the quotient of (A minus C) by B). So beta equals 2.59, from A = 3.87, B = 4.00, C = 3.50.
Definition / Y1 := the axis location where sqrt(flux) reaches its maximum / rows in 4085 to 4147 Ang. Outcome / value 4101.0 Ang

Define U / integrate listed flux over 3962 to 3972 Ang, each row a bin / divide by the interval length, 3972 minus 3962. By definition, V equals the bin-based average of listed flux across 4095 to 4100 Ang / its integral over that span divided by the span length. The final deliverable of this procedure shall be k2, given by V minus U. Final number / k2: 0.0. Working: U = 2.54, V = 2.5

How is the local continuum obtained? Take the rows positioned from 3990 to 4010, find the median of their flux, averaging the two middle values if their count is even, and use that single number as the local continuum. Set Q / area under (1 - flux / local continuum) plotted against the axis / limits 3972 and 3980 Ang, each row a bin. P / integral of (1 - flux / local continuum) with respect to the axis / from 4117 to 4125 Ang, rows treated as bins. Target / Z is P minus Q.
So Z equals -2.6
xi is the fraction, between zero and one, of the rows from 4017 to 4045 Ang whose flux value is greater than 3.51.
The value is 0.45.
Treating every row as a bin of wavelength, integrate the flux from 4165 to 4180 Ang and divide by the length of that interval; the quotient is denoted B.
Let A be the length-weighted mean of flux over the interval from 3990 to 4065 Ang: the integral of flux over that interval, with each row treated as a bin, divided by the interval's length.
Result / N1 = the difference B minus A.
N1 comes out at -0.08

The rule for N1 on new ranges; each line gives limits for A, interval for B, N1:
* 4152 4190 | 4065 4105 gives -0.10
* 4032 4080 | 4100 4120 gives -0.46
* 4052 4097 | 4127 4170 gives -0.03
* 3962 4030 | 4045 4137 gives 0.04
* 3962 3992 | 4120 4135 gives 0.61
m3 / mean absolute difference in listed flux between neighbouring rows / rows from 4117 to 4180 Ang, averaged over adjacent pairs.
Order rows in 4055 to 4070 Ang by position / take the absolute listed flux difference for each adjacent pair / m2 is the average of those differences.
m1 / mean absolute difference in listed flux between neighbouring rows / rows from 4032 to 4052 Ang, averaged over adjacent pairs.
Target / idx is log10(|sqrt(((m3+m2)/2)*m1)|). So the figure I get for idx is -0.45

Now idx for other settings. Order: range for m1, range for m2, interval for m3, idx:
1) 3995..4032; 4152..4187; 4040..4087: -0.48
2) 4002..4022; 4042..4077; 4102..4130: -0.52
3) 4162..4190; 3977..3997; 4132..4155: -0.37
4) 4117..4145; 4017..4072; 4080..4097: -0.44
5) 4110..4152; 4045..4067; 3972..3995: -0.44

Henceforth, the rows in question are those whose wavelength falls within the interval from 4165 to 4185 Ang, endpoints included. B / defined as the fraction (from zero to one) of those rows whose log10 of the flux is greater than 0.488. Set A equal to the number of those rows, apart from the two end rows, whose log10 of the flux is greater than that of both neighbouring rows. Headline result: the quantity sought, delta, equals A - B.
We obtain 1.00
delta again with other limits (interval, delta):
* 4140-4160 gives 1.25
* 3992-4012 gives 1.00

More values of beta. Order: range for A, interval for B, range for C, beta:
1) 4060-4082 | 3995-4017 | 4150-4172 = 3.12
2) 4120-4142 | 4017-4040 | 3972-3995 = 2.73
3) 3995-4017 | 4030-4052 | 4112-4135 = 2.44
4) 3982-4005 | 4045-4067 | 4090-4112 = 2.16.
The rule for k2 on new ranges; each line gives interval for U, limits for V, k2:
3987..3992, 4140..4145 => 0.3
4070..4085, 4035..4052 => 0.0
